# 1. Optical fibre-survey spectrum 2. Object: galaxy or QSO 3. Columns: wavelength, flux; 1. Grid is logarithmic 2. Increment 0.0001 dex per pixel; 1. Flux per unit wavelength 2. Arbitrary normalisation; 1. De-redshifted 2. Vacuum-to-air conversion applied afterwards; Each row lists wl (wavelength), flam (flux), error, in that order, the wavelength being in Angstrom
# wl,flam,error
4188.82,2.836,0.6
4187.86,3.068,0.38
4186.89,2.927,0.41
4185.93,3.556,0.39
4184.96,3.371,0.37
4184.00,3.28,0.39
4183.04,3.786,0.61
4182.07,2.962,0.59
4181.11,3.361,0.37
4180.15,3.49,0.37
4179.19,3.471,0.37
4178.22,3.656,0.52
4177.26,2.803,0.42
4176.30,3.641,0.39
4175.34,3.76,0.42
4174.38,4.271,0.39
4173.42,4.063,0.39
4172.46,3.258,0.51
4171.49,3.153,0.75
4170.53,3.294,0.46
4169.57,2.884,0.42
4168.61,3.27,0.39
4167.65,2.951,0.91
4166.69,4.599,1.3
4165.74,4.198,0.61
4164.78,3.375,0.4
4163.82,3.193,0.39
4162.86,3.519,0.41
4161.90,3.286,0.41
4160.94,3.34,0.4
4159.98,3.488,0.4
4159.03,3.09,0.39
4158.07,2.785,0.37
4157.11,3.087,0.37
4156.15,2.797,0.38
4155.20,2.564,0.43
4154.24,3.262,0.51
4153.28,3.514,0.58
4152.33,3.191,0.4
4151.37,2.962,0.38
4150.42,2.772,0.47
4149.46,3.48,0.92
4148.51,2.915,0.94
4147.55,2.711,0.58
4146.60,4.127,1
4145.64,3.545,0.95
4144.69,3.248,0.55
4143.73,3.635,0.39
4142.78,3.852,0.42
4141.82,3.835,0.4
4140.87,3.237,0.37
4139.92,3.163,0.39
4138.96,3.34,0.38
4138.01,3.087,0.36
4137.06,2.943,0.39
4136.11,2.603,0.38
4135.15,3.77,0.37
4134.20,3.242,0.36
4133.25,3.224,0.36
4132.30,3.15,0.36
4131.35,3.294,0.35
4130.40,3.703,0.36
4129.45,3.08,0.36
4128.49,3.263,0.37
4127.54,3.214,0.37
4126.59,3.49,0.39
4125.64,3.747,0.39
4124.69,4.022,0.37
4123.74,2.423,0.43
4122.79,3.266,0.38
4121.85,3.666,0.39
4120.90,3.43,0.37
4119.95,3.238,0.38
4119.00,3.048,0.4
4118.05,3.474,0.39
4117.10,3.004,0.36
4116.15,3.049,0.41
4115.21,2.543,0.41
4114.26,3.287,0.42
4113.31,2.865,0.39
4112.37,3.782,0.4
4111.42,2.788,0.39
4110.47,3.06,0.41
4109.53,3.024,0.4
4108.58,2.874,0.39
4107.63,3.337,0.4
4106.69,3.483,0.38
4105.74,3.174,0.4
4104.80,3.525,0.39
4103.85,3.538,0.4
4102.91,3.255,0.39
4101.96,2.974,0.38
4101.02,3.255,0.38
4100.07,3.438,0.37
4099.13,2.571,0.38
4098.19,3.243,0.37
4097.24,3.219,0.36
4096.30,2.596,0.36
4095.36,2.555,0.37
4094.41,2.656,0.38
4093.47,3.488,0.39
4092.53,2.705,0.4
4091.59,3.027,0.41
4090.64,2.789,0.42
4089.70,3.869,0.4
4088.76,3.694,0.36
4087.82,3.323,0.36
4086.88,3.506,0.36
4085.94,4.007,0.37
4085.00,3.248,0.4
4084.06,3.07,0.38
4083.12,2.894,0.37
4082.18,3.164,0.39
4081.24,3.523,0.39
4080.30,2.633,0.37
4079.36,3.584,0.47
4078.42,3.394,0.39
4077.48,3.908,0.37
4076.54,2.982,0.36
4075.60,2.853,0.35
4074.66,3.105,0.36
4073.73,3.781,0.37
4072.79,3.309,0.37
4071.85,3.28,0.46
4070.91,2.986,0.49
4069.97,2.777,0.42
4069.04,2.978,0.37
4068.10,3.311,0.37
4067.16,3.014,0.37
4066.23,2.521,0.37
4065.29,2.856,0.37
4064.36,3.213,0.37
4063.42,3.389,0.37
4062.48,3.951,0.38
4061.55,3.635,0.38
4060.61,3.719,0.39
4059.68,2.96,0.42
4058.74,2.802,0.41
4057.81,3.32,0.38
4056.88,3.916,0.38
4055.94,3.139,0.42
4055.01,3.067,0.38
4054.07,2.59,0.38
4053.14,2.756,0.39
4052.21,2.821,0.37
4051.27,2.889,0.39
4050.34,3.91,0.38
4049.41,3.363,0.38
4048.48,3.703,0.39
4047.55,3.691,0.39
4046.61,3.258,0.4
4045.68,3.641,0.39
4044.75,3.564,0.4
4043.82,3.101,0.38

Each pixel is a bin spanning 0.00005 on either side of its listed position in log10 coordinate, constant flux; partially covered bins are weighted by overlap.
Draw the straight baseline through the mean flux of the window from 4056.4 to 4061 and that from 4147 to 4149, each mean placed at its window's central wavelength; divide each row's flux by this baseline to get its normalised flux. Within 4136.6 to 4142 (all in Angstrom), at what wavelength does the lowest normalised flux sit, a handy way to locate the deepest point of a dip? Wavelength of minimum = 4137.06 Angstrom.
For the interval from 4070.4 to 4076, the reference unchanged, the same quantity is 4075.60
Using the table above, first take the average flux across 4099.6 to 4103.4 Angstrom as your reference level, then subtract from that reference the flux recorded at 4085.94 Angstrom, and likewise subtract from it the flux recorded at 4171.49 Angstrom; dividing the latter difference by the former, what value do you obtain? 0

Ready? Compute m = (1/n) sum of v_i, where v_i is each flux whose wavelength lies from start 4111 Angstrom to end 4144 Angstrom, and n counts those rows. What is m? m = 3.28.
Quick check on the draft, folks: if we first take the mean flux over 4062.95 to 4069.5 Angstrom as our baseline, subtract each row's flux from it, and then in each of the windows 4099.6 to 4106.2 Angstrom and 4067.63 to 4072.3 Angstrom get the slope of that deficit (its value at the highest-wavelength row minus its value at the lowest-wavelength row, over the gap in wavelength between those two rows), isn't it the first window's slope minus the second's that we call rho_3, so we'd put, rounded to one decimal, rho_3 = 0.0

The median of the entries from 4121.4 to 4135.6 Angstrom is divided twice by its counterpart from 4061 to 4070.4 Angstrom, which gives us 0.337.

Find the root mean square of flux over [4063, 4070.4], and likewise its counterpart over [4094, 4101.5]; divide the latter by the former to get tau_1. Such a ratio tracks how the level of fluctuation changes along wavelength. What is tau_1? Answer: 0.98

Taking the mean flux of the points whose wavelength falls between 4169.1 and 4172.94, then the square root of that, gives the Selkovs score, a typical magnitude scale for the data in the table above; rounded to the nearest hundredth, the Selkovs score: 1.77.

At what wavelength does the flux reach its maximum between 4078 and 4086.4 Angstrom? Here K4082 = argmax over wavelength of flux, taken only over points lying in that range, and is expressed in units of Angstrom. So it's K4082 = 4085.94 Angstrom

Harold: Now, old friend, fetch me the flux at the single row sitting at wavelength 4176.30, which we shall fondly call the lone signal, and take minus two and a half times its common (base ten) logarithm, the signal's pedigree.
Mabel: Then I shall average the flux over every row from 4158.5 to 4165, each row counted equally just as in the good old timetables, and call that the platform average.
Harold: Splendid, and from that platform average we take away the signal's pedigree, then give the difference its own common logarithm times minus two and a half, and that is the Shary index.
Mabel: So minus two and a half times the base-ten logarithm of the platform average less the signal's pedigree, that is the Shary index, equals -1.69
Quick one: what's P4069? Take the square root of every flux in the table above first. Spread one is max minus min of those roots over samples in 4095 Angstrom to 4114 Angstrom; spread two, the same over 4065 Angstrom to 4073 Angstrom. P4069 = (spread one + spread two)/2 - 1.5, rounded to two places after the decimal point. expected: -1.21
